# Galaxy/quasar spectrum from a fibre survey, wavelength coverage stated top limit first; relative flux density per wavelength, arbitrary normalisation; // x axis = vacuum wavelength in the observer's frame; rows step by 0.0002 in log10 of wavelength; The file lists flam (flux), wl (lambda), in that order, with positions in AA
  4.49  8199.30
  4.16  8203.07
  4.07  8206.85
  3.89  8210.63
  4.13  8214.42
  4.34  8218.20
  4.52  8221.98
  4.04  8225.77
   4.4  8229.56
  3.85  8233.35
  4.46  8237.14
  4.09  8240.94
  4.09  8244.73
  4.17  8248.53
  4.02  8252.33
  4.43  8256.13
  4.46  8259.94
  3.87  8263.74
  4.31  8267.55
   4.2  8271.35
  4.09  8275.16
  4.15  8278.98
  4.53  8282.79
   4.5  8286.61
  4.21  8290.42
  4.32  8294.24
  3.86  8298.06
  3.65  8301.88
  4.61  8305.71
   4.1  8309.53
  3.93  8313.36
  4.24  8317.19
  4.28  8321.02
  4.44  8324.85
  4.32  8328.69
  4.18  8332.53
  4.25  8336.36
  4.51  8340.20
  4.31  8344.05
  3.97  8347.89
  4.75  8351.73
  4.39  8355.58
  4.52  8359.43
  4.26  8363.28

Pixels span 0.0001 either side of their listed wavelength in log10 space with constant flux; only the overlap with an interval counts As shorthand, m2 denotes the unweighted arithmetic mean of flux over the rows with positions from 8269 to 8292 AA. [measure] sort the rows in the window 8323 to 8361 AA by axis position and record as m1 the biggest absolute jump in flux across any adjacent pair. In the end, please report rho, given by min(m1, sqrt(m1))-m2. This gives -3.50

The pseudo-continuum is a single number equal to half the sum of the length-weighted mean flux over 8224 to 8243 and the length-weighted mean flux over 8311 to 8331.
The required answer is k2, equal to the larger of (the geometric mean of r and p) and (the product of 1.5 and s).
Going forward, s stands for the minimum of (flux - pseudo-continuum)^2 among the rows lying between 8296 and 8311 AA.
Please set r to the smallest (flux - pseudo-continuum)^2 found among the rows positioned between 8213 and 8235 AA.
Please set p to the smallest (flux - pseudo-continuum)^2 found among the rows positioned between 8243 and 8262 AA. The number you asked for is 0.0157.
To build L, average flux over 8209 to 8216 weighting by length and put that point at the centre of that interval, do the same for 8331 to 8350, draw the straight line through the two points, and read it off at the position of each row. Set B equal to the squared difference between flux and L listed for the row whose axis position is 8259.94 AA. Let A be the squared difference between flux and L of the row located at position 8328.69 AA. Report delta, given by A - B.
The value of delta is -0.124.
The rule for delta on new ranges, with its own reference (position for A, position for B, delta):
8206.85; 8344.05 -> 0.003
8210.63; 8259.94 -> -0.120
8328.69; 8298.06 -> -0.088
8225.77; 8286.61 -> -0.124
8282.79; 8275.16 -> 0.150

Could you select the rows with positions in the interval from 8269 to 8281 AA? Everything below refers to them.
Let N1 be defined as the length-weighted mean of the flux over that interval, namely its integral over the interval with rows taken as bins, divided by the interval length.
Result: 4.158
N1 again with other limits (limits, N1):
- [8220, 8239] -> 4.255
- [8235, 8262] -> 4.240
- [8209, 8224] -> 4.224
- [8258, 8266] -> 4.169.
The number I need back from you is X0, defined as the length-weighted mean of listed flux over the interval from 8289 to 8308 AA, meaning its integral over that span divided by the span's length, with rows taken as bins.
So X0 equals 4.13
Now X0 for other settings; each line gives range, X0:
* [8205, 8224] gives 4.19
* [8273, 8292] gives 4.30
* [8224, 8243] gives 4.17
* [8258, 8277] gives 4.19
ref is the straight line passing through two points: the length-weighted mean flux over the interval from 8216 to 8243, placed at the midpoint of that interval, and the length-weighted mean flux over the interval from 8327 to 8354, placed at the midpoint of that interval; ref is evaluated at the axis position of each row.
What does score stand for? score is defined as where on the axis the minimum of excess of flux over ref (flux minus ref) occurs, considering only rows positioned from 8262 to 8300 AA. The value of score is 8298.06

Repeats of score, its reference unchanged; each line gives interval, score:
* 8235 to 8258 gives 8252.33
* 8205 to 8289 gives 8263.74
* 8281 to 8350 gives 8301.88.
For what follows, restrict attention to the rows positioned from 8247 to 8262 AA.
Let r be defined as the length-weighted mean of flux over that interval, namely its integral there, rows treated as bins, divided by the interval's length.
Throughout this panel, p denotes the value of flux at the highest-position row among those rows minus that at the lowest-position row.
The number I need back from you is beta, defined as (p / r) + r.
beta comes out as 4.34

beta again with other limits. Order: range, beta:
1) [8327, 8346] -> 4.31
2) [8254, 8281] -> 4.15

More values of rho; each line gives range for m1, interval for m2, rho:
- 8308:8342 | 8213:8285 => -3.91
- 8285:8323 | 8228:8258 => -3.23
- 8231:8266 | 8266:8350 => -3.62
